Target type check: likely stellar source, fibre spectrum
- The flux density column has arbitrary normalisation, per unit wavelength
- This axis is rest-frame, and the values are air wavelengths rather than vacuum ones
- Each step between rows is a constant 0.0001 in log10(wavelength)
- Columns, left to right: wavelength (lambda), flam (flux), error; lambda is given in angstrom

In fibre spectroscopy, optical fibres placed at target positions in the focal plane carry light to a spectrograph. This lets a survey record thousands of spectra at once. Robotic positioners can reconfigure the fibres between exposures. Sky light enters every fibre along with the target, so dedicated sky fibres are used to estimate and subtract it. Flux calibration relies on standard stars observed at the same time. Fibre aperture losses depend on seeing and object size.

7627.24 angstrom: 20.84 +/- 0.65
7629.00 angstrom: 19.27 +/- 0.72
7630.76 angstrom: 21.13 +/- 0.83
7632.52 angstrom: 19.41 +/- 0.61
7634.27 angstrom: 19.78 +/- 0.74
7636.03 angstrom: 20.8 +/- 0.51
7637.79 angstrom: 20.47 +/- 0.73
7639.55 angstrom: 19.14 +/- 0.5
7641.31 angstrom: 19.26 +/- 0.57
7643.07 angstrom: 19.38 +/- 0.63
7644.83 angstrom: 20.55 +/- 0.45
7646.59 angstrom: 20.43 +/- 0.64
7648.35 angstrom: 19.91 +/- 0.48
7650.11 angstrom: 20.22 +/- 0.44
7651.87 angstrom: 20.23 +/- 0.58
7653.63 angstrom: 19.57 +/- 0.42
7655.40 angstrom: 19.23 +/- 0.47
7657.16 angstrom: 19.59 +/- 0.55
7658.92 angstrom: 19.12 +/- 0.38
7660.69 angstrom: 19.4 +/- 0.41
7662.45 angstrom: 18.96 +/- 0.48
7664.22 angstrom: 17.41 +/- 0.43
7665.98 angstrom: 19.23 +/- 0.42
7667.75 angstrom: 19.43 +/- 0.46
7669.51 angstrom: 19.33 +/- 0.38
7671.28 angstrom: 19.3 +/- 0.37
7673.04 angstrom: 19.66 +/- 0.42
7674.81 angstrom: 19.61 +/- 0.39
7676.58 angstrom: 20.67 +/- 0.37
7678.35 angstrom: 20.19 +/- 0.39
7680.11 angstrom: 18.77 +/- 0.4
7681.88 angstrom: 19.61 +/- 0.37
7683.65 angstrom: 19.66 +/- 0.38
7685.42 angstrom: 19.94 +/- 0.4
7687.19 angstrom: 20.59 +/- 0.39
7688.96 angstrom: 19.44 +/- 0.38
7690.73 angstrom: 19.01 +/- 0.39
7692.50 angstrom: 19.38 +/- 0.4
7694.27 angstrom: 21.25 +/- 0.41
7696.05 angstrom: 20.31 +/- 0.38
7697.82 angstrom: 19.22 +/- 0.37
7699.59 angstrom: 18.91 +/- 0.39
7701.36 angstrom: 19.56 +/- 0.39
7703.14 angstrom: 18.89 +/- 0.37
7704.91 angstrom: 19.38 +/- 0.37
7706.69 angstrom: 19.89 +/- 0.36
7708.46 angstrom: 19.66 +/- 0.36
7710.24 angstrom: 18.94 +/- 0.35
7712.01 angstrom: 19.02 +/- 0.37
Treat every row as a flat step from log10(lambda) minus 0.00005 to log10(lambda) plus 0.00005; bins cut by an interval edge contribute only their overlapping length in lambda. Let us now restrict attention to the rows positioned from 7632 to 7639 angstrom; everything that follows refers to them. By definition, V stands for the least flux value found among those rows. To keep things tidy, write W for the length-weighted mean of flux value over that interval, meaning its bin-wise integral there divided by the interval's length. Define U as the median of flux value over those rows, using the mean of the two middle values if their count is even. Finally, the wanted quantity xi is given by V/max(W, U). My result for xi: 0.964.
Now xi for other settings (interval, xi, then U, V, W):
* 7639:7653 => 0.954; 20.1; 19.14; 19.9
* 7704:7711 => 0.970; 19.5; 18.94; 19.5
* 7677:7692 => 0.954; 19.6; 18.77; 19.7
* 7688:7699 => 0.962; 19.4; 19.01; 19.8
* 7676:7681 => 0.930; 20.2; 18.77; 19.8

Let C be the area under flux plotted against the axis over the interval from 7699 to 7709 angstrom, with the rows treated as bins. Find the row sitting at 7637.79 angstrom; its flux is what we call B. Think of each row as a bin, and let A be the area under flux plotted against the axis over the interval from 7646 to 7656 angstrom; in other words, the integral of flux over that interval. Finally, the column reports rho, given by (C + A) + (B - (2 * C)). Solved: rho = 26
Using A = 199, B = 20.47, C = 194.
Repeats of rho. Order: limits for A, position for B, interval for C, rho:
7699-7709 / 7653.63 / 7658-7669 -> 5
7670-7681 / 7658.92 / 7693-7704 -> 19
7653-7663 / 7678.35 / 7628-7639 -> -8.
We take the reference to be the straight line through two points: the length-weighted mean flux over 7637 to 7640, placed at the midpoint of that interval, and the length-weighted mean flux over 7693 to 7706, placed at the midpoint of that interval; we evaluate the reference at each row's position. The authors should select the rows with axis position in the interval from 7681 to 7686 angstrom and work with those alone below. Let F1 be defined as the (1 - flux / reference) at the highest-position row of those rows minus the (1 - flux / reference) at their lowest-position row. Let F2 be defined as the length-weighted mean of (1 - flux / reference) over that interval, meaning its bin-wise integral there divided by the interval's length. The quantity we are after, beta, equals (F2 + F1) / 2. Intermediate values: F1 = -0.02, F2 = -0.002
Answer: -0.010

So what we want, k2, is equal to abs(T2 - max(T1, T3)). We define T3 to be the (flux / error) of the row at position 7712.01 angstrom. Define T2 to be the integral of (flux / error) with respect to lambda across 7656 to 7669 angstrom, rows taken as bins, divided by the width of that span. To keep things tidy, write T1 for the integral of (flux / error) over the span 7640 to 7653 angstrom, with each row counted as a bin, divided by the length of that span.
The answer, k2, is 8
